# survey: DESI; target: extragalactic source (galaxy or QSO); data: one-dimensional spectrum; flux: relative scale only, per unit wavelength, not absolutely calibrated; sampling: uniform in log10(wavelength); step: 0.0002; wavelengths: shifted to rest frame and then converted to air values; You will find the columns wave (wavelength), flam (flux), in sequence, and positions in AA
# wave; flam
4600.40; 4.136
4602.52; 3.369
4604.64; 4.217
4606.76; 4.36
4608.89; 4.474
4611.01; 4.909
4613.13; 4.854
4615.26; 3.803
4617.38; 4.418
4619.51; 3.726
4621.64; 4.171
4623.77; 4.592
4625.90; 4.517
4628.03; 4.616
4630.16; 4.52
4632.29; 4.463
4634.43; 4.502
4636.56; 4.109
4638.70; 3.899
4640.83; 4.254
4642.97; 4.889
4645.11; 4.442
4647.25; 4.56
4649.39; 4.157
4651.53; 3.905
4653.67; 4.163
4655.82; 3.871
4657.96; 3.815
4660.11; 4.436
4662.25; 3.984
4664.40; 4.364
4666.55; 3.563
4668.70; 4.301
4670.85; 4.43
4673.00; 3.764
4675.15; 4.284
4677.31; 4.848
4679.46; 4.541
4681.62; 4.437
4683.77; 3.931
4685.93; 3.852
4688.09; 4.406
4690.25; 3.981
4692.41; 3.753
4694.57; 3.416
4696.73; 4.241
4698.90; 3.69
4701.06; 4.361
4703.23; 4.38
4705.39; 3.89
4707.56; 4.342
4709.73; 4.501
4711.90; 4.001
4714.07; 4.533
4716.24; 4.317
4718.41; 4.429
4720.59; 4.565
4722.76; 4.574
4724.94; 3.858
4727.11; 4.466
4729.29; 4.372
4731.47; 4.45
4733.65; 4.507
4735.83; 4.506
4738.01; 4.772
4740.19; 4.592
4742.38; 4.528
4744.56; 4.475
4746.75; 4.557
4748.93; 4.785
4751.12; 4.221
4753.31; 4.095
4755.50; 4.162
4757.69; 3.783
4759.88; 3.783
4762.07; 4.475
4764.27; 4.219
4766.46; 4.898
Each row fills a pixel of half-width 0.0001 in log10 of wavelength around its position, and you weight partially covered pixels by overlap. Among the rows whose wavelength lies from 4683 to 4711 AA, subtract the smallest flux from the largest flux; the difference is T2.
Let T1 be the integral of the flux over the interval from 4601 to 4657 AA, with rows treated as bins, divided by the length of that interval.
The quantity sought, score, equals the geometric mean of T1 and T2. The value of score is 2.16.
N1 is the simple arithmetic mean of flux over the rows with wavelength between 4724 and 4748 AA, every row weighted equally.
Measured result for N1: 4.46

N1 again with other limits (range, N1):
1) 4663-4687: 4.21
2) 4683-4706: 3.99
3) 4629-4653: 4.34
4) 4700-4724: 4.35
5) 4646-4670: 4.10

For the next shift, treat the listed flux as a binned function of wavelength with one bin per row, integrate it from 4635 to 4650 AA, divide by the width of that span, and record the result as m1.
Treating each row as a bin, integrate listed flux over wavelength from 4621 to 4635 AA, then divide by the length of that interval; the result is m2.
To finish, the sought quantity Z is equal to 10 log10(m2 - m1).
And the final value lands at -8.3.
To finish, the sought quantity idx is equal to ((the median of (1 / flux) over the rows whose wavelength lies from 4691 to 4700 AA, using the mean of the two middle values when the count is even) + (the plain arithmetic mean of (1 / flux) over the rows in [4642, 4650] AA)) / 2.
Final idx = 0.2456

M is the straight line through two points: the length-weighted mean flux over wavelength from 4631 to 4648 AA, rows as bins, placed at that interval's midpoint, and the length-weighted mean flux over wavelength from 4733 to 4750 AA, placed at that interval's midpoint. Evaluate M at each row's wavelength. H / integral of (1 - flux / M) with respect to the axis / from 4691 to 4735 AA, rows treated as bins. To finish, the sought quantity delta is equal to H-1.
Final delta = 2.0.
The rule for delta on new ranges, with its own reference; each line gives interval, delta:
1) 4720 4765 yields 1.2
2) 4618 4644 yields -0.9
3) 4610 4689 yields 1.3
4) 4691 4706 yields 0.8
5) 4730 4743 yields -0.9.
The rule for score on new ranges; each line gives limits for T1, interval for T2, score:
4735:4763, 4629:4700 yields 2.53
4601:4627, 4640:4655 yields 2.05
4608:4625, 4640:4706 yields 2.54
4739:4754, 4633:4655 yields 2.11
